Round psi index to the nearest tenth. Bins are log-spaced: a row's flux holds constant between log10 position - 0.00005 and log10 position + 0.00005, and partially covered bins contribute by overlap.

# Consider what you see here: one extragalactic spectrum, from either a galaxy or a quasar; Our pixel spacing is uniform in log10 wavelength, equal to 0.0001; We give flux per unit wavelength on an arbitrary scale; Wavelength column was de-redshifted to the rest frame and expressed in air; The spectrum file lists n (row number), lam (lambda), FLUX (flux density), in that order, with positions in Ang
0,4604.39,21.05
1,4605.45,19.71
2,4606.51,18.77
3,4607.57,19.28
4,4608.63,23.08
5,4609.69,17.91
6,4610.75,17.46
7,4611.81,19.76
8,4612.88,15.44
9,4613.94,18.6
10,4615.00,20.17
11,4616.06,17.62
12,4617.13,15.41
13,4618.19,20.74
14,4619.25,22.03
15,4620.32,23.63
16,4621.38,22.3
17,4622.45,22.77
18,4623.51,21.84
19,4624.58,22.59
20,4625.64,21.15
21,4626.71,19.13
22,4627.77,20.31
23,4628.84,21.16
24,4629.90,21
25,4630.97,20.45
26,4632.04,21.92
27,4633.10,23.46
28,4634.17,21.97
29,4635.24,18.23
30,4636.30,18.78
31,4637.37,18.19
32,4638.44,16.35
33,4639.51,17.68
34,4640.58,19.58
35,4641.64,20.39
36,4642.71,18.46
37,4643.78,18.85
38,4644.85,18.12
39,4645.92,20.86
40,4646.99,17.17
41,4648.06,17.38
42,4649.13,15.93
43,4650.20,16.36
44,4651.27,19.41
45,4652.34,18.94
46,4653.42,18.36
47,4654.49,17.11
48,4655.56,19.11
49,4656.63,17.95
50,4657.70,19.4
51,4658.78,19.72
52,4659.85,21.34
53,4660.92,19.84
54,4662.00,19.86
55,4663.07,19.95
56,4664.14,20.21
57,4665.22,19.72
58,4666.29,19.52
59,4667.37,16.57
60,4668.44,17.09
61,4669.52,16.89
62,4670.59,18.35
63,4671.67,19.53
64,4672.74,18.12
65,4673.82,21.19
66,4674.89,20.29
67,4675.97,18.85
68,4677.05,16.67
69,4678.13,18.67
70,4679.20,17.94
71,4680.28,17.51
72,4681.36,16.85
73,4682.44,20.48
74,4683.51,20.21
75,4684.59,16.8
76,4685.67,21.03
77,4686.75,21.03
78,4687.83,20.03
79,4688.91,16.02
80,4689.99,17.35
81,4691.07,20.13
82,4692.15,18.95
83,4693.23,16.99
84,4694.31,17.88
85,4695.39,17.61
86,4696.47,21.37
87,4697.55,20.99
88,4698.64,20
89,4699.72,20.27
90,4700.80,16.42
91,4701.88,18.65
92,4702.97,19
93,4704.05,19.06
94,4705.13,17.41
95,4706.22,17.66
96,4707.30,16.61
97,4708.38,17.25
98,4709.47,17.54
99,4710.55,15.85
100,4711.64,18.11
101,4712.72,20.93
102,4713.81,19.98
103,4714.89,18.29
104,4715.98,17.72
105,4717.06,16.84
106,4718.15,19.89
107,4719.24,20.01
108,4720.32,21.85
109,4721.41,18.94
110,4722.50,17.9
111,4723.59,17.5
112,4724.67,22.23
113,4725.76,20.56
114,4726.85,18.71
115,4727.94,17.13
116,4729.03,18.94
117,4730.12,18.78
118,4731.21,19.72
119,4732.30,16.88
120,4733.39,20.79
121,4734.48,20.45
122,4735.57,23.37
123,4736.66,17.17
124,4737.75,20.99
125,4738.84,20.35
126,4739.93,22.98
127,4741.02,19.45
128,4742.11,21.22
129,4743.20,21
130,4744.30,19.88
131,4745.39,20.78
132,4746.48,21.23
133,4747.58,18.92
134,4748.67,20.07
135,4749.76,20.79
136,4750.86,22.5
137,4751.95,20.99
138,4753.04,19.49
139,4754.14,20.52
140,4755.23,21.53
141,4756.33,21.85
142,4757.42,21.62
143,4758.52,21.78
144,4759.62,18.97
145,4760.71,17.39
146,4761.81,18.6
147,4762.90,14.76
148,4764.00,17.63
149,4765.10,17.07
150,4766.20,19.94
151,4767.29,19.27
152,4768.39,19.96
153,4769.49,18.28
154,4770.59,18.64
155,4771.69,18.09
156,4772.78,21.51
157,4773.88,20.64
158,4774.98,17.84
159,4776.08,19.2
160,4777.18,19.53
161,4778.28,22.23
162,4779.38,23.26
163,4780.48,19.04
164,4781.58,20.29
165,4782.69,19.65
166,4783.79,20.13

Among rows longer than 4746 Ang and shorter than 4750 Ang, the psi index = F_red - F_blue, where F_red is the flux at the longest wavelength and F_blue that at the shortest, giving -0.4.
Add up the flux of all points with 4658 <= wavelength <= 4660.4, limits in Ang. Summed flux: 41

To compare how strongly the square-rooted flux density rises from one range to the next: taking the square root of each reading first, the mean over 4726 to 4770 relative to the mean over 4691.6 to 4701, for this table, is 1.02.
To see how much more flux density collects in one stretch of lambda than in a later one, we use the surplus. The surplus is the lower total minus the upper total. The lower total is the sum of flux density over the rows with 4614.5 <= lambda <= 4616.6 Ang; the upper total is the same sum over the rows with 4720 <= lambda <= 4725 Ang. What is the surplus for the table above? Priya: -61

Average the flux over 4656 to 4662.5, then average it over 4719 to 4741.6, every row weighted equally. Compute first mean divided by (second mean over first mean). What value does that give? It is 19.6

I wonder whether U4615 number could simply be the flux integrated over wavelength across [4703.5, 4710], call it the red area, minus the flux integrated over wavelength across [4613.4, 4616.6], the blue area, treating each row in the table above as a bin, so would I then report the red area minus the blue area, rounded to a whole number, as 54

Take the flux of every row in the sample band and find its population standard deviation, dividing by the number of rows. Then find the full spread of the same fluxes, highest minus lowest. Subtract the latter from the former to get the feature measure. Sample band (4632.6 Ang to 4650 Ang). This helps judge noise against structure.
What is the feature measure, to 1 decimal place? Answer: -5.6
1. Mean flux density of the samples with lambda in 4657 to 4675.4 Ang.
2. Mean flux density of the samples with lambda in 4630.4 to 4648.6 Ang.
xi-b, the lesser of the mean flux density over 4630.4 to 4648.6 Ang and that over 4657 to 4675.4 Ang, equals 19.3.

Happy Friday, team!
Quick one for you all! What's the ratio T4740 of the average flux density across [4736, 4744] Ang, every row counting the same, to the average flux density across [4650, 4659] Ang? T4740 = 1.11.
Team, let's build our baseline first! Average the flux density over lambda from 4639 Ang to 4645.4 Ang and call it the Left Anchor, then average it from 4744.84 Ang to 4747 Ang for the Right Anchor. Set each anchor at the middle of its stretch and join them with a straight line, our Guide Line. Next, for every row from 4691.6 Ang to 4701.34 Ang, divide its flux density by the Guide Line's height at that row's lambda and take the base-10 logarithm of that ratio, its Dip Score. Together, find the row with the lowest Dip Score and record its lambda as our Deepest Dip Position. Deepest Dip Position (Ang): 4700.80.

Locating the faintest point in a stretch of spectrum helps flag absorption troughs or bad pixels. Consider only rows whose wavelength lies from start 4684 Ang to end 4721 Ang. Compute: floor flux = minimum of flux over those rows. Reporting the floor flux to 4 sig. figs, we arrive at 15.85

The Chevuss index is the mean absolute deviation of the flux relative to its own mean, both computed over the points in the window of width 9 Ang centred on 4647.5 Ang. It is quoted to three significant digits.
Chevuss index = 1.30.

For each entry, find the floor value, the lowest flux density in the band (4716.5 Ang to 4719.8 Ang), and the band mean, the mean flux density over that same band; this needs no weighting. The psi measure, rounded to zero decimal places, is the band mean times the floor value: 319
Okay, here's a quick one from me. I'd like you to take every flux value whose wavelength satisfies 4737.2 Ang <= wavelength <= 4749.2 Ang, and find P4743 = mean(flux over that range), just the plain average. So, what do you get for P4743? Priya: 20.6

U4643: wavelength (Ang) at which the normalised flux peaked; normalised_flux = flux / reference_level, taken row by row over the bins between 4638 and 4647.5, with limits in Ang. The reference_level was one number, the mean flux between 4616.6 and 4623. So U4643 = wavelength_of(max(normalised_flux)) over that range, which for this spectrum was 4645.92 Ang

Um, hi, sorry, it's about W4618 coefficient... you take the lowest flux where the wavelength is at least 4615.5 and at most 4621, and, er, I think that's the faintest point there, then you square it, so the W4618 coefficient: 237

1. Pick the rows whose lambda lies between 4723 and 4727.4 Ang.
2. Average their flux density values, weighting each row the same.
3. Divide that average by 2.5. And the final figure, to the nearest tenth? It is 7.9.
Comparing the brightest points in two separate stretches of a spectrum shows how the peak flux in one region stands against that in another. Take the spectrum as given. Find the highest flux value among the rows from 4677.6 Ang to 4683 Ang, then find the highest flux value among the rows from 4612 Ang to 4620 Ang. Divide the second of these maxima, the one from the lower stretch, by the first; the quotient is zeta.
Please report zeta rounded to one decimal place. 1.1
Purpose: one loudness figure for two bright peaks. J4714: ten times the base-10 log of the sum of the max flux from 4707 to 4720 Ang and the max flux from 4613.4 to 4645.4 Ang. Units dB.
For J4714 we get 16.5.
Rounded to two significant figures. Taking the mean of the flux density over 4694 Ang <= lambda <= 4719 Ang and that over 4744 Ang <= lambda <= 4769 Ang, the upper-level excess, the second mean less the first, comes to 1.3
